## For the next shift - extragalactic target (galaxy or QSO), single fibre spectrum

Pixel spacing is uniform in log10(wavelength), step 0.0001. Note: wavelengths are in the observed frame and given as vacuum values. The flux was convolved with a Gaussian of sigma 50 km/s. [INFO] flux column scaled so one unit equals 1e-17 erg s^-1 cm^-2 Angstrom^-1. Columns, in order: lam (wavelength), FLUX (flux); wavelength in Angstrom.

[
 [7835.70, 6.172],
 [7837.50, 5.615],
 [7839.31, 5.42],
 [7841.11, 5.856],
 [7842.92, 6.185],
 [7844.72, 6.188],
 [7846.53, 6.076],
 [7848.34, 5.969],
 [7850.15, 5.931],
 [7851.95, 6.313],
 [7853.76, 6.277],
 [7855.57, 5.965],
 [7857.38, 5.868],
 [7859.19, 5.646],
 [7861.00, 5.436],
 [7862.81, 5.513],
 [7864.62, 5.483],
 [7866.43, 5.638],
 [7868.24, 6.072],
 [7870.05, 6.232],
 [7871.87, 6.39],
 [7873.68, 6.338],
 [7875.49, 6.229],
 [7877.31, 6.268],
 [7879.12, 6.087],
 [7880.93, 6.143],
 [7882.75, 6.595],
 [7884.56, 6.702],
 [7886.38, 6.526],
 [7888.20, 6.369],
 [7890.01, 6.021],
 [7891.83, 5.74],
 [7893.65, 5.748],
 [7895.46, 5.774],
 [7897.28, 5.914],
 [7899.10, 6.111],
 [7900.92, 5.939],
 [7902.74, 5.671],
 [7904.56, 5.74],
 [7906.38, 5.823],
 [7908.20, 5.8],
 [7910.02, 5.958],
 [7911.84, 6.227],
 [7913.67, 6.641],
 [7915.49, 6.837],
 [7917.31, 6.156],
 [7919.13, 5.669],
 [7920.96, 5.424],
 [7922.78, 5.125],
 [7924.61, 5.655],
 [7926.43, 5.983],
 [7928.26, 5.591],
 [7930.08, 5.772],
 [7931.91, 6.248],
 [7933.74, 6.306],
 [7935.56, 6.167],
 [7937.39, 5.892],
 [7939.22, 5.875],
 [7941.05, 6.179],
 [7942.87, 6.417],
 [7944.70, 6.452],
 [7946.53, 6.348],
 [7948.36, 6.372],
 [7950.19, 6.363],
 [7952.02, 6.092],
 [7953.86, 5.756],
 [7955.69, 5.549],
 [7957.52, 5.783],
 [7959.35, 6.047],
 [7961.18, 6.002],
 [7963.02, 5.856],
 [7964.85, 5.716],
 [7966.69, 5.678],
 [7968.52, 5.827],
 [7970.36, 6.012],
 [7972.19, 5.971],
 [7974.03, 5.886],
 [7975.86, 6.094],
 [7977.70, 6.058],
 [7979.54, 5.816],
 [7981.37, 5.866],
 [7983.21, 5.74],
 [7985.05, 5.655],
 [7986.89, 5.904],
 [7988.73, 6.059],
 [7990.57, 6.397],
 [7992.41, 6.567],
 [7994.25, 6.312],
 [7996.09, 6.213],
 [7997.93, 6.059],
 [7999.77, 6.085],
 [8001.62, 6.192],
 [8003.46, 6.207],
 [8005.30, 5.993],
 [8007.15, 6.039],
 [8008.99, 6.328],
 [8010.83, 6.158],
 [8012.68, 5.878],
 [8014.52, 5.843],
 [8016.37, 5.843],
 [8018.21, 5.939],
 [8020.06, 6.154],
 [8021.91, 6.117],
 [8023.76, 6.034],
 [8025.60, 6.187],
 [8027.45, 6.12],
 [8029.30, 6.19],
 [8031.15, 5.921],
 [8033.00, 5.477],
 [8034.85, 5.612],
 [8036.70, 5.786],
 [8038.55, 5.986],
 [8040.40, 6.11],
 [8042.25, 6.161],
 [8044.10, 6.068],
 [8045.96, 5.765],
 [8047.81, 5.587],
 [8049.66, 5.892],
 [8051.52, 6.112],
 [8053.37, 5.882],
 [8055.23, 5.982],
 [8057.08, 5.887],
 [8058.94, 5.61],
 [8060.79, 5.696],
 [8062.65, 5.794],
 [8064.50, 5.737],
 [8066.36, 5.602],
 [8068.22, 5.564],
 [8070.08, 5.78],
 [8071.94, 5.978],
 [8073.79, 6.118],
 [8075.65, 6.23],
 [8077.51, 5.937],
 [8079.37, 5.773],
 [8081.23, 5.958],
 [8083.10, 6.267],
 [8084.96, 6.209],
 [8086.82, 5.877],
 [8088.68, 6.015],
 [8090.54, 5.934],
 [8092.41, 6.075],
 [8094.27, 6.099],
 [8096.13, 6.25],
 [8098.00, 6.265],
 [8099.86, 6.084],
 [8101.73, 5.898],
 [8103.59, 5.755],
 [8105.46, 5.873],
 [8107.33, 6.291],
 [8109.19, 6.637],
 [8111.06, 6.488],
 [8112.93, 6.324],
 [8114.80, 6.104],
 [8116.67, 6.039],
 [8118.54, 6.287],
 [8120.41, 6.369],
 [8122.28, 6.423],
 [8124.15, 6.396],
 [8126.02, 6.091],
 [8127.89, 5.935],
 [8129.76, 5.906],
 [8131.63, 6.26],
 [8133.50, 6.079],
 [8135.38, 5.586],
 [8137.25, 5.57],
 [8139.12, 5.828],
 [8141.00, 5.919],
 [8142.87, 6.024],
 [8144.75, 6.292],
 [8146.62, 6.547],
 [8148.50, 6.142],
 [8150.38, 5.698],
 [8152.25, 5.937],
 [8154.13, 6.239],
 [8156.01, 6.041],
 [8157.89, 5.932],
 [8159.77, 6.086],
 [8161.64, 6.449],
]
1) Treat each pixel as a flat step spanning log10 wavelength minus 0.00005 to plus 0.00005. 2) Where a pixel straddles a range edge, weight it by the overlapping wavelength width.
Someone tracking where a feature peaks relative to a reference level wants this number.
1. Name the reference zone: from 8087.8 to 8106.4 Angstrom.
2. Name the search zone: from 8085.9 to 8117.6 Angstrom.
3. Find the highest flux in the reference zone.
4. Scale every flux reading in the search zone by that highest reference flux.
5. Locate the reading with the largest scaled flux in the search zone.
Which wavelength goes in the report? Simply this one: 8109.19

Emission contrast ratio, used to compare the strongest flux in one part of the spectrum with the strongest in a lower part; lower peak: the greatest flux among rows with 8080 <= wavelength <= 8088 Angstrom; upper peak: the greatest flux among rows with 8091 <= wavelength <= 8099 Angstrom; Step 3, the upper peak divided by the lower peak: 1.00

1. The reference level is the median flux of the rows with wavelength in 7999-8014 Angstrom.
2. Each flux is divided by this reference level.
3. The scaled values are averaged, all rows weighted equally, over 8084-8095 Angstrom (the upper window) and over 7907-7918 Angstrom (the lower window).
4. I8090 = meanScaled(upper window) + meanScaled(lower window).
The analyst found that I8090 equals 2.01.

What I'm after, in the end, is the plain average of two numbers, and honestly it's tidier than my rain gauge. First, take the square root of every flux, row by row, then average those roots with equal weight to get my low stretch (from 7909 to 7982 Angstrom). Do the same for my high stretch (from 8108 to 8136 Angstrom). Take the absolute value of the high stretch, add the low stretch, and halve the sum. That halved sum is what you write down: 2.47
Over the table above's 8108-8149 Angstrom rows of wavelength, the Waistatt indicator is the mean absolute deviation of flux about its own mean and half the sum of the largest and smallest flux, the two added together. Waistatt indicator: 6.34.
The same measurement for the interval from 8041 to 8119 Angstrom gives 6.30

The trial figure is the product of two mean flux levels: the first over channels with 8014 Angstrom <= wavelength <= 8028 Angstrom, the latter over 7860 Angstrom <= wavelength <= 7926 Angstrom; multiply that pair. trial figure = 36.2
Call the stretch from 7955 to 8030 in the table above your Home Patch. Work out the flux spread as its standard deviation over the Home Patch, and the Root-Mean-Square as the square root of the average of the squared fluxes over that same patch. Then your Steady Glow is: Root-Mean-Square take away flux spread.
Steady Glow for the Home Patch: 5.80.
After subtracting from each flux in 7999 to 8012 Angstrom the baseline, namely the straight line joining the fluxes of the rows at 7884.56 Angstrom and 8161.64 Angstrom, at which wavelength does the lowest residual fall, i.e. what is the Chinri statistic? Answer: 8005.30 Angstrom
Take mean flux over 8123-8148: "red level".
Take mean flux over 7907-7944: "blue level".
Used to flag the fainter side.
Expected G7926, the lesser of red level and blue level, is 6.00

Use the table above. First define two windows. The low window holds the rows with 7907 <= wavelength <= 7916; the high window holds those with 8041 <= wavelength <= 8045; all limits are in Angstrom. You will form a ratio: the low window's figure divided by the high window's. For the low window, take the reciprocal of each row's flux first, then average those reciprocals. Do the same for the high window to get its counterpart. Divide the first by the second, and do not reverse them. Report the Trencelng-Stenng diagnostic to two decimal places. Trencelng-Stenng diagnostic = 0.98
